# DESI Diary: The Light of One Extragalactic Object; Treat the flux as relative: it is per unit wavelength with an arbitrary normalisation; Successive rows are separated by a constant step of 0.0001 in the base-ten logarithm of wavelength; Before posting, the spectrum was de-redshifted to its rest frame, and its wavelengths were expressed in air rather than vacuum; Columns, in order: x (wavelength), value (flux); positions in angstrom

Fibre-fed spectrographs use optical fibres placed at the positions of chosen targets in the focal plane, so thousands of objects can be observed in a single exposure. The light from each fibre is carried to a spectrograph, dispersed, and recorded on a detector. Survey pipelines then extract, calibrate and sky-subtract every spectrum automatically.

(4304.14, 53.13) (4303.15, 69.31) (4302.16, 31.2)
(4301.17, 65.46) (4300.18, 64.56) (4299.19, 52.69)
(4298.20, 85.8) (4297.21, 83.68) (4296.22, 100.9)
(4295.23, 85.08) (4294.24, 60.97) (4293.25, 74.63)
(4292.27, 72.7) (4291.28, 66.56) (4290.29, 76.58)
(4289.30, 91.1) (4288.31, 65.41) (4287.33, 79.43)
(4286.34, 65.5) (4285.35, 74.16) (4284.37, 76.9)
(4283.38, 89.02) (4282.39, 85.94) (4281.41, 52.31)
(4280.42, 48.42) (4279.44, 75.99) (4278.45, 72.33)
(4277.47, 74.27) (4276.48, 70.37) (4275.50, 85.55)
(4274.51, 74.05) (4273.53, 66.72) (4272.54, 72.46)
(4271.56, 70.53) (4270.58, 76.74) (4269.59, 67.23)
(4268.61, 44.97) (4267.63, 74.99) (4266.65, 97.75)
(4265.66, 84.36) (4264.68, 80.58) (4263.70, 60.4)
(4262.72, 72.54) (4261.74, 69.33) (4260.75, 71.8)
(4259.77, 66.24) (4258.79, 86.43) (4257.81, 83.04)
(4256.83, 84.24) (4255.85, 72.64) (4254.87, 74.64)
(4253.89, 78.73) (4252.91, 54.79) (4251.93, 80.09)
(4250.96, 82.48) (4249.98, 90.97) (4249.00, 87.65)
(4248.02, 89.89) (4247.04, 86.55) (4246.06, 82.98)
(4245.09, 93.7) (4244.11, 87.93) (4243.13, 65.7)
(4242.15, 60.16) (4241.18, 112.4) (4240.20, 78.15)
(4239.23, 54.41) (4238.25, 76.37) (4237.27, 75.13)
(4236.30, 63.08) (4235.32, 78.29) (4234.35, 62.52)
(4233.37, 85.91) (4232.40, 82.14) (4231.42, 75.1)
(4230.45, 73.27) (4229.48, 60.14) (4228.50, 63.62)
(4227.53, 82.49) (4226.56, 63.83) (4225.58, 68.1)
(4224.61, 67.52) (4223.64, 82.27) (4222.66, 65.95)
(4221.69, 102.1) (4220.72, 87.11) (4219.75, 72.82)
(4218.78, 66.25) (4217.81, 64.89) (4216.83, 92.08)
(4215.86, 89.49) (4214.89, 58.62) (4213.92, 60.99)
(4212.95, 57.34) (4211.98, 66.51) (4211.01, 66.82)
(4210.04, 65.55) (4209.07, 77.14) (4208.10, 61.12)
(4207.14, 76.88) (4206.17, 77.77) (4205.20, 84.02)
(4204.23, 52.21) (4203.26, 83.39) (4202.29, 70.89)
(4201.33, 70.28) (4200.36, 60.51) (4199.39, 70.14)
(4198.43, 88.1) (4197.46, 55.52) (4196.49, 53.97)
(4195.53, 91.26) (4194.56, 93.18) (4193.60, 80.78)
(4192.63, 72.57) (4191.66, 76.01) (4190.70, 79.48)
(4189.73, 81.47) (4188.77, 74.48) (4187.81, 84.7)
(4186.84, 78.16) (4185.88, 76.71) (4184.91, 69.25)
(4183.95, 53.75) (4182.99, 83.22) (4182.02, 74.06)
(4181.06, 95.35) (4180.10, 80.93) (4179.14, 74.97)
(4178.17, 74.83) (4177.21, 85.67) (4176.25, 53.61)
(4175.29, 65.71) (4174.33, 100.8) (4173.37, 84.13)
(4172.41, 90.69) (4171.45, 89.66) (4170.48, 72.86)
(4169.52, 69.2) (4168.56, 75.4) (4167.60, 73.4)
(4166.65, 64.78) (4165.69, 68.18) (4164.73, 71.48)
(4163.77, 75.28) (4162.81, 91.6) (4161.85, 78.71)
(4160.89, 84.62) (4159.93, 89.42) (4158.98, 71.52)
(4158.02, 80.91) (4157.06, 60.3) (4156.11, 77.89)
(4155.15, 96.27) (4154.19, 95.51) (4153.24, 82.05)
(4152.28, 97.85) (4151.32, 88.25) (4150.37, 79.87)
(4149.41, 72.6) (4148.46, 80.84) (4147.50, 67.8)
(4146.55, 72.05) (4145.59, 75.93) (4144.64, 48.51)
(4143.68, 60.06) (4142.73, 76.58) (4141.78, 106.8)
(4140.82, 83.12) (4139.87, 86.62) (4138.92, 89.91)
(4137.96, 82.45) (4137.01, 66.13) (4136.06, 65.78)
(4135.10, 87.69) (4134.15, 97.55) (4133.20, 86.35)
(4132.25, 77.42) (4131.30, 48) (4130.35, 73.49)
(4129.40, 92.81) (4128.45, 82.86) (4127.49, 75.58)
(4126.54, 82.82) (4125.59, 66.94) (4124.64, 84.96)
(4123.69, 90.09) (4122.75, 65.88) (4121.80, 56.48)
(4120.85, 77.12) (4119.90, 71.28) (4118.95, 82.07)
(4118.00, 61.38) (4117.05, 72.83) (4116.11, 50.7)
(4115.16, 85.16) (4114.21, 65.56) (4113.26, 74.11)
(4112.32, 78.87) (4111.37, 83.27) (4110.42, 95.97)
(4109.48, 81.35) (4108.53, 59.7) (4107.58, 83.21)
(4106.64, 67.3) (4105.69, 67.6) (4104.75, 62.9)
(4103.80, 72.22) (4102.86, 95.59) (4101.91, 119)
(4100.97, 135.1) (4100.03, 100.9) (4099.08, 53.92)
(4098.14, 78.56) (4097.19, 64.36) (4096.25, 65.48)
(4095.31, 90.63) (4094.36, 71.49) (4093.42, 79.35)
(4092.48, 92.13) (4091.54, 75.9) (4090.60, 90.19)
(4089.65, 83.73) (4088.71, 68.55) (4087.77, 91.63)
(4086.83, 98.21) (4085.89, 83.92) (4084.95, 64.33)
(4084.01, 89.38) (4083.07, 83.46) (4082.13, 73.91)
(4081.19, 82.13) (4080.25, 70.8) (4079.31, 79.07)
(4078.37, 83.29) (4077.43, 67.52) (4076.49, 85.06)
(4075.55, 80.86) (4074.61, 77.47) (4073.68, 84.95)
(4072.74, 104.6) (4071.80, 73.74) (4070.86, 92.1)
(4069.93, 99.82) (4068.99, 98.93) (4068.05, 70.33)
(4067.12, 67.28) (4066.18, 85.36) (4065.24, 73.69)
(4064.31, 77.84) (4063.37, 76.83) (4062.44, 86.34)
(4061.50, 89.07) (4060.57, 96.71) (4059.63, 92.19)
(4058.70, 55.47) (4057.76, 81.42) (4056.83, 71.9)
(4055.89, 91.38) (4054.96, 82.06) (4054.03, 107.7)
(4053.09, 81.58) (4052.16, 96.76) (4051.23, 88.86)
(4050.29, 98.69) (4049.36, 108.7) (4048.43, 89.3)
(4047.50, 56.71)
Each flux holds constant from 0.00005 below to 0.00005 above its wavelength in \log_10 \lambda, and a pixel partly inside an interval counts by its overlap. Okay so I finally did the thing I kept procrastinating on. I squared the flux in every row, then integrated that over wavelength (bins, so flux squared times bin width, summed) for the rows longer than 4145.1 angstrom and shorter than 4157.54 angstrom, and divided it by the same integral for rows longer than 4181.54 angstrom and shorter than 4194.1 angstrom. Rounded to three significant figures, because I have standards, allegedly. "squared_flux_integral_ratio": 1.13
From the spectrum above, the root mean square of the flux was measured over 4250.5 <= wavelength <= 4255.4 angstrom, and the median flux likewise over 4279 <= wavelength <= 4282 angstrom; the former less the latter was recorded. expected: 23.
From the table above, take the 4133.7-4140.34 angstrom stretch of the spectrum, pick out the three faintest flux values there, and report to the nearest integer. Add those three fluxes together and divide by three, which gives 71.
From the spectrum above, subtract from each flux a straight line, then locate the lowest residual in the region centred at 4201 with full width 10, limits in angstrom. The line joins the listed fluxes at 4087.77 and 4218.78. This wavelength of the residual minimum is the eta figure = 4204.23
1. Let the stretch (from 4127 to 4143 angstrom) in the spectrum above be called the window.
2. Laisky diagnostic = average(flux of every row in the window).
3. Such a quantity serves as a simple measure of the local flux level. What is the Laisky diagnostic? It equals 81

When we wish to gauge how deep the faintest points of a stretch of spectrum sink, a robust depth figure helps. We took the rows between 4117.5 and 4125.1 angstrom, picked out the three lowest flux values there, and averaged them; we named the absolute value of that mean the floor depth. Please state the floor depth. 61.2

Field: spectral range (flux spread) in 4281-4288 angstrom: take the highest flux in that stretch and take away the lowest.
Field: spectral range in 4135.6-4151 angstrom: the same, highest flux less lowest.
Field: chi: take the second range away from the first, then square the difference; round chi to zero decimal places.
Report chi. 466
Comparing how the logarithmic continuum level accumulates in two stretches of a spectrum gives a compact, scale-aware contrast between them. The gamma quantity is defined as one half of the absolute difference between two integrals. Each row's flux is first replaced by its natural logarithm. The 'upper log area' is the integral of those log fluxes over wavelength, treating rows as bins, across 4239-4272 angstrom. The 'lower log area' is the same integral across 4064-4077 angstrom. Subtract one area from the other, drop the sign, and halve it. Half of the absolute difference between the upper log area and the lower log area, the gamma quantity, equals 43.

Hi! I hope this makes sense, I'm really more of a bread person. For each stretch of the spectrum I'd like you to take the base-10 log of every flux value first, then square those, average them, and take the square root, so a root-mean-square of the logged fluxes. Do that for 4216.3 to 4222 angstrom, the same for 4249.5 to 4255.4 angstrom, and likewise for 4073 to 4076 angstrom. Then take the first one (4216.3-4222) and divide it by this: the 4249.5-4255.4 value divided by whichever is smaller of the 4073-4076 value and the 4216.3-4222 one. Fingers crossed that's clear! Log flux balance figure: 1.92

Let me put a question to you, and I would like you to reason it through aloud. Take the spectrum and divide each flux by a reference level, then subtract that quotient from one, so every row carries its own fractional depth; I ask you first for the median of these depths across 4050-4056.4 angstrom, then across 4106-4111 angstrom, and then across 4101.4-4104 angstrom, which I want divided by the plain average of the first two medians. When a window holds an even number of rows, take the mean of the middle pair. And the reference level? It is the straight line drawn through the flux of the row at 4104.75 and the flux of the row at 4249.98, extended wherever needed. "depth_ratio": 1.07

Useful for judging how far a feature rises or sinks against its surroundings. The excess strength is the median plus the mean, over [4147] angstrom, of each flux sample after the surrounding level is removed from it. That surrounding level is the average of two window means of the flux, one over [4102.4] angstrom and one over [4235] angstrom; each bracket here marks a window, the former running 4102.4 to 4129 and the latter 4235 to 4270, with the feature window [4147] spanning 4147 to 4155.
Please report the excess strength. 13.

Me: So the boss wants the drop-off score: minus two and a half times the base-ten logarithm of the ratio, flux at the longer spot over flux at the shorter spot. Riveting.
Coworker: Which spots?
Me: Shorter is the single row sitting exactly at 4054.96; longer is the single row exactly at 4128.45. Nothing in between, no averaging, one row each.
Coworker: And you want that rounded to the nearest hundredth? -0.01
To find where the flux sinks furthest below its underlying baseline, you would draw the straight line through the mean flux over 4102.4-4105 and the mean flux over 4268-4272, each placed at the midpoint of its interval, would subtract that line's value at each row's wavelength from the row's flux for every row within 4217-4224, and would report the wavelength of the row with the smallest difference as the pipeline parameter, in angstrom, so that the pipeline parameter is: 4217.81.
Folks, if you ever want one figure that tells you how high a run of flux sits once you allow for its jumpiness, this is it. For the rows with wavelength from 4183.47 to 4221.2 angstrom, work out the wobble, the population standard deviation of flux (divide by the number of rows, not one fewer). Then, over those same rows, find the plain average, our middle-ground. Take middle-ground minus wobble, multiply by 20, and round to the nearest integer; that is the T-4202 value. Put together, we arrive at 1229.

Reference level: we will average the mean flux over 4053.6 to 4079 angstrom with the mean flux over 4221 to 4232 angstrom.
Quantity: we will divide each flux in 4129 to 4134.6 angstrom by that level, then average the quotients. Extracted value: 1.01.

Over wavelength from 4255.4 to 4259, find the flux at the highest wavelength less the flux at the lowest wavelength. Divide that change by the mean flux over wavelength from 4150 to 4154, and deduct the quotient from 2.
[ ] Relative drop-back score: 1.84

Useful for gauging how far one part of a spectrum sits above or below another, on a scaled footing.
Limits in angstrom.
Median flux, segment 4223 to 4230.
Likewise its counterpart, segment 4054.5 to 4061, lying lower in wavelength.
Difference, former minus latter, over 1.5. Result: -10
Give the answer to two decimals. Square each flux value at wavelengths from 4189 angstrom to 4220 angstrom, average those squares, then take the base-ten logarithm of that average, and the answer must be 3.73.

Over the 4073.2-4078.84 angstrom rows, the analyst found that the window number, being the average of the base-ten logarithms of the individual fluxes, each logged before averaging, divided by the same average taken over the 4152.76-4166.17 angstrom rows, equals 1.00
